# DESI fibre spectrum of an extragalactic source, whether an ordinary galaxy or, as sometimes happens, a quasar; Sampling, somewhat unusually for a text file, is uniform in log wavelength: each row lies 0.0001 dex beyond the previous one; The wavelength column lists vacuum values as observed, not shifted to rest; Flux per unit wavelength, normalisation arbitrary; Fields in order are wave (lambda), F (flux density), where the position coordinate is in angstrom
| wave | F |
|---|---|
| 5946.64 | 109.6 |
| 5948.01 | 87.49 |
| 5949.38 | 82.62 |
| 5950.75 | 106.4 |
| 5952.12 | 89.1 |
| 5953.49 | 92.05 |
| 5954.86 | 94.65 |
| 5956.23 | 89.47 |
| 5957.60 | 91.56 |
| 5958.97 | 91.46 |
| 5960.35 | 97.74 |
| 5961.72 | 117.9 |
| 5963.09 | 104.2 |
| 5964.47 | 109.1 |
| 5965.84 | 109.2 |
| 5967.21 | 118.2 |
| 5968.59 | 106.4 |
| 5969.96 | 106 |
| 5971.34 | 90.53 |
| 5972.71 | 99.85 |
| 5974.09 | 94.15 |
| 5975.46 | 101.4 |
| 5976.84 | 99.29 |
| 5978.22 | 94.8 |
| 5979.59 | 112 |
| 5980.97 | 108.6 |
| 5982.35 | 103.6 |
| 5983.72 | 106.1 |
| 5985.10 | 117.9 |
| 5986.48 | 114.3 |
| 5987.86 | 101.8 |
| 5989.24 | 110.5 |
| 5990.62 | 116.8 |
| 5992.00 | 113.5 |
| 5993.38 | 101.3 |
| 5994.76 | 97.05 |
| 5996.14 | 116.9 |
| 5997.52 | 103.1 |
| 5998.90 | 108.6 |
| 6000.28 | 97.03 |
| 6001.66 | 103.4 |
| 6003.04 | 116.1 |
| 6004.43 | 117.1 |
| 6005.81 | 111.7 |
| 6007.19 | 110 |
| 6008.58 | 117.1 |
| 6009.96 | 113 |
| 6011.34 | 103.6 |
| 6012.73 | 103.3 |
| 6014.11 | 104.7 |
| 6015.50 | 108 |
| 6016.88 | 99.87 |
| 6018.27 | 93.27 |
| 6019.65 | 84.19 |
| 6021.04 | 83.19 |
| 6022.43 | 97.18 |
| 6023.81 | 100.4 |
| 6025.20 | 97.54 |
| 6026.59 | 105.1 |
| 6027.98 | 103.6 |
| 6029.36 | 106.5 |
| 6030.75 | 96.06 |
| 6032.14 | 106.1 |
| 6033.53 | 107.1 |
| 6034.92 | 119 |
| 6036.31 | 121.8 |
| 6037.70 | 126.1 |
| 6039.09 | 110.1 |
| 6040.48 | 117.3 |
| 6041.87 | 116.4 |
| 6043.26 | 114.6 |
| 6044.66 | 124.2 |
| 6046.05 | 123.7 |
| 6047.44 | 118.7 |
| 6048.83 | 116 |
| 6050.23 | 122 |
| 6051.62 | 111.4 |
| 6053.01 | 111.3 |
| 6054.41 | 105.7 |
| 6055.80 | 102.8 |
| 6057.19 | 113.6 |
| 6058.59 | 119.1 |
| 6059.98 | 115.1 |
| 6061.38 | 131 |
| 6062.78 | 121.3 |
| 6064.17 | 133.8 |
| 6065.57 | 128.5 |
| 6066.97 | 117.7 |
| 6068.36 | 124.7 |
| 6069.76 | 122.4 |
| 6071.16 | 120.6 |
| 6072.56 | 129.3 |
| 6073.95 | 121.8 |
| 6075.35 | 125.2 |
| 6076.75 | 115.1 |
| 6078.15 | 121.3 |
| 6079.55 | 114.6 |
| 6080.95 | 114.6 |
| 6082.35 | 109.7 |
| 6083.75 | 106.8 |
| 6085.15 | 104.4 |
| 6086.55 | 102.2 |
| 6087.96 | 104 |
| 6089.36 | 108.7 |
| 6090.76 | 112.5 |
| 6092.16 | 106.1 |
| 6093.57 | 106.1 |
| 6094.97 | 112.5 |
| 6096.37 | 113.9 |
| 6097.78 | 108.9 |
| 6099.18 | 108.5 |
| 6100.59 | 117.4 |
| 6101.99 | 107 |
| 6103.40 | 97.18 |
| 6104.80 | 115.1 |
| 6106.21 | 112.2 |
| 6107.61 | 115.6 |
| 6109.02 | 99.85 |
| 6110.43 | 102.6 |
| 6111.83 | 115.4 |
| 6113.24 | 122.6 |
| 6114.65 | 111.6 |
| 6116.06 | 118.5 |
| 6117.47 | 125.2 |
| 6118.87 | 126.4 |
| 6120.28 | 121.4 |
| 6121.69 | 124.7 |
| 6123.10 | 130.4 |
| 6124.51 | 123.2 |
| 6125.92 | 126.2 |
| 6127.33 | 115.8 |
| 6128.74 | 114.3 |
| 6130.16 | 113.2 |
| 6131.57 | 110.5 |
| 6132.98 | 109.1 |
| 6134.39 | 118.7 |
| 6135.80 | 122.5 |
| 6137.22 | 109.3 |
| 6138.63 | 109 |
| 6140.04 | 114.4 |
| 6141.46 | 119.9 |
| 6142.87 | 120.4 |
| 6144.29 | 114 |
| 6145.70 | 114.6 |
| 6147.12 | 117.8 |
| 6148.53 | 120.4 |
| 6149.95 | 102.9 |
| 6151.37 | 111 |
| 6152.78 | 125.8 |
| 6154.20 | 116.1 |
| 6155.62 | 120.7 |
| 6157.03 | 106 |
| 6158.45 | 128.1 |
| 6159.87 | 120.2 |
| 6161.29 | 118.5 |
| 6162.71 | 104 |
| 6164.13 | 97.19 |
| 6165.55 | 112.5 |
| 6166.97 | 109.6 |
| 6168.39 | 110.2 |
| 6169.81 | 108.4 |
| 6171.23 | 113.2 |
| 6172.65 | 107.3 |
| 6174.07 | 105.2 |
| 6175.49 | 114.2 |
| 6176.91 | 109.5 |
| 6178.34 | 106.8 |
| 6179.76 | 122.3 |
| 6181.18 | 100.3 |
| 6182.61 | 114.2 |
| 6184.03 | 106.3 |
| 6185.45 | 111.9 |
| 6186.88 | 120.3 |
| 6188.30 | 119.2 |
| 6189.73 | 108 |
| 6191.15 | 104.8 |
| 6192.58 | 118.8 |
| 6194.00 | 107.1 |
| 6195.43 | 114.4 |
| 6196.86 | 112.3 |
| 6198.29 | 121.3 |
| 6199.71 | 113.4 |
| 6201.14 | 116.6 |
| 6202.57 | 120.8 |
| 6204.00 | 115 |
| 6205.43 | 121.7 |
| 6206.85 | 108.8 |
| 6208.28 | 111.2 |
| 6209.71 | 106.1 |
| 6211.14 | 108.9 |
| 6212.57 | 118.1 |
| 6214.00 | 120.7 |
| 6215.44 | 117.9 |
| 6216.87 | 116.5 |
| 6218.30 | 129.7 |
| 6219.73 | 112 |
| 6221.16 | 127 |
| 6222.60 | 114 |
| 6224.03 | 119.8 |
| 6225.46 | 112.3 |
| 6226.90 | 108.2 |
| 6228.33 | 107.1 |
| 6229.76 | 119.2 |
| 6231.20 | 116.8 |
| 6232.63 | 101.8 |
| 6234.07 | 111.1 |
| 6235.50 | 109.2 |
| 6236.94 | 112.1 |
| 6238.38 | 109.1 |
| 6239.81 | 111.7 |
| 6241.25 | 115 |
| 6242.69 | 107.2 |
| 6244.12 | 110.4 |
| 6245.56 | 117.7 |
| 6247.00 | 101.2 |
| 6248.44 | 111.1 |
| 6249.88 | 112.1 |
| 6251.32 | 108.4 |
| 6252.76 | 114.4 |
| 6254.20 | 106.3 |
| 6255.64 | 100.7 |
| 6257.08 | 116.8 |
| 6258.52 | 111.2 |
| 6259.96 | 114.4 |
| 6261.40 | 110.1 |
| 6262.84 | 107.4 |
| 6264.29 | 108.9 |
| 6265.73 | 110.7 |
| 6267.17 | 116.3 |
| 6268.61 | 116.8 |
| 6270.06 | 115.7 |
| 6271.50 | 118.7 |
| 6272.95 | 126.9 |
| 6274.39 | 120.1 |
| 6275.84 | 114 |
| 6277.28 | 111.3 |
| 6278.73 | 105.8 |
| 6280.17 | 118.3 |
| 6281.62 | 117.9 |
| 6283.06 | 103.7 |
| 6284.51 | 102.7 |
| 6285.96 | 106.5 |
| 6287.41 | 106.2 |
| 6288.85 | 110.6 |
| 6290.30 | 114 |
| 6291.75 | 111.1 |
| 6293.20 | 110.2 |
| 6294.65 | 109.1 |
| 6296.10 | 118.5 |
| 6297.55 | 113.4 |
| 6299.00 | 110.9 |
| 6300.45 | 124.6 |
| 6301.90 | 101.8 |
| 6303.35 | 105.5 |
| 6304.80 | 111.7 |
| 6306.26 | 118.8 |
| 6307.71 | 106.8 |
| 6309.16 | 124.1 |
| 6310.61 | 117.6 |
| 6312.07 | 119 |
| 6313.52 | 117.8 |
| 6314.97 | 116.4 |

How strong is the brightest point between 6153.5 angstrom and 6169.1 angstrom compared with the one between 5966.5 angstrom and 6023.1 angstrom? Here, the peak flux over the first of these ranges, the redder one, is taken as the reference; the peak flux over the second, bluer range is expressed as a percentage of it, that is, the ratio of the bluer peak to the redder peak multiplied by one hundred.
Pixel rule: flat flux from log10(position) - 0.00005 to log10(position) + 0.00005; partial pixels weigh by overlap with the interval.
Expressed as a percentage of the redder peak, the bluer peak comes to 92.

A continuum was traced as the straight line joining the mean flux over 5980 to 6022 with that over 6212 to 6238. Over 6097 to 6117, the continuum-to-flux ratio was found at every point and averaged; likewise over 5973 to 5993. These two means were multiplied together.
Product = 0.99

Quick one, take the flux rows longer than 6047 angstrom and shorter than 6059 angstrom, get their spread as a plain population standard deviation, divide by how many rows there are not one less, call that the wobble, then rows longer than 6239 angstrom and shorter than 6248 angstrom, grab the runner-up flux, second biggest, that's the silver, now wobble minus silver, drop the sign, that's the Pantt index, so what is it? 109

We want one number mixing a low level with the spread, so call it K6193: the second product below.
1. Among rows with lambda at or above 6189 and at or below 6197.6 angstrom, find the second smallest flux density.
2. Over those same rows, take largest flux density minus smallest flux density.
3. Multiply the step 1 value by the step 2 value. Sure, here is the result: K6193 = 1499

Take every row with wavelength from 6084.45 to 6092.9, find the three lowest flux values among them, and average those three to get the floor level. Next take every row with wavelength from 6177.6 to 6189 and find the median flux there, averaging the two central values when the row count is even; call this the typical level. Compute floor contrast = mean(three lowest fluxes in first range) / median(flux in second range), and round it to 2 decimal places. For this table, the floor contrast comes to 0.92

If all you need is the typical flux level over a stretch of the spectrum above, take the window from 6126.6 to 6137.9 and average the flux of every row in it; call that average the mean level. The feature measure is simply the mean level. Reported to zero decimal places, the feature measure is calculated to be 114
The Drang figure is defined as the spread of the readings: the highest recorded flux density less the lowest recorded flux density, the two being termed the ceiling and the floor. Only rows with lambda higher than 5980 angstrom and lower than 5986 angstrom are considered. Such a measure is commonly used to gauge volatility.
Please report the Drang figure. 14.3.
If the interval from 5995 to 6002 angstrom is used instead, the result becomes 19.9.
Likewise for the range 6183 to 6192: 15.5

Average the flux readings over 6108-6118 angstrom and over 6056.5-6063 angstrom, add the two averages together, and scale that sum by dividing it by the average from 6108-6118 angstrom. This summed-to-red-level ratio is 2.06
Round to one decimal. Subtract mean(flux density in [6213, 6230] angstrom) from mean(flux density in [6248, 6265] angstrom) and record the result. -6.9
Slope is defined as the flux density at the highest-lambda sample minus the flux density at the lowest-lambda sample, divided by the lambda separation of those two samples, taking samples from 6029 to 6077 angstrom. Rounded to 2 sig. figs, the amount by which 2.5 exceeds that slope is 2.3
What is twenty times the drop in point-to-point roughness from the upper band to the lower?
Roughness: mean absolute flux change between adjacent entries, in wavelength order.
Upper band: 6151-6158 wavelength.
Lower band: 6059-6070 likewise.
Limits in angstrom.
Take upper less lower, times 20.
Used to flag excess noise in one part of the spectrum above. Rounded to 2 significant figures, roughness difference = 38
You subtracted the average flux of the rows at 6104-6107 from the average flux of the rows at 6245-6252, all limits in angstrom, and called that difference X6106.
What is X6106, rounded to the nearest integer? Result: -4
